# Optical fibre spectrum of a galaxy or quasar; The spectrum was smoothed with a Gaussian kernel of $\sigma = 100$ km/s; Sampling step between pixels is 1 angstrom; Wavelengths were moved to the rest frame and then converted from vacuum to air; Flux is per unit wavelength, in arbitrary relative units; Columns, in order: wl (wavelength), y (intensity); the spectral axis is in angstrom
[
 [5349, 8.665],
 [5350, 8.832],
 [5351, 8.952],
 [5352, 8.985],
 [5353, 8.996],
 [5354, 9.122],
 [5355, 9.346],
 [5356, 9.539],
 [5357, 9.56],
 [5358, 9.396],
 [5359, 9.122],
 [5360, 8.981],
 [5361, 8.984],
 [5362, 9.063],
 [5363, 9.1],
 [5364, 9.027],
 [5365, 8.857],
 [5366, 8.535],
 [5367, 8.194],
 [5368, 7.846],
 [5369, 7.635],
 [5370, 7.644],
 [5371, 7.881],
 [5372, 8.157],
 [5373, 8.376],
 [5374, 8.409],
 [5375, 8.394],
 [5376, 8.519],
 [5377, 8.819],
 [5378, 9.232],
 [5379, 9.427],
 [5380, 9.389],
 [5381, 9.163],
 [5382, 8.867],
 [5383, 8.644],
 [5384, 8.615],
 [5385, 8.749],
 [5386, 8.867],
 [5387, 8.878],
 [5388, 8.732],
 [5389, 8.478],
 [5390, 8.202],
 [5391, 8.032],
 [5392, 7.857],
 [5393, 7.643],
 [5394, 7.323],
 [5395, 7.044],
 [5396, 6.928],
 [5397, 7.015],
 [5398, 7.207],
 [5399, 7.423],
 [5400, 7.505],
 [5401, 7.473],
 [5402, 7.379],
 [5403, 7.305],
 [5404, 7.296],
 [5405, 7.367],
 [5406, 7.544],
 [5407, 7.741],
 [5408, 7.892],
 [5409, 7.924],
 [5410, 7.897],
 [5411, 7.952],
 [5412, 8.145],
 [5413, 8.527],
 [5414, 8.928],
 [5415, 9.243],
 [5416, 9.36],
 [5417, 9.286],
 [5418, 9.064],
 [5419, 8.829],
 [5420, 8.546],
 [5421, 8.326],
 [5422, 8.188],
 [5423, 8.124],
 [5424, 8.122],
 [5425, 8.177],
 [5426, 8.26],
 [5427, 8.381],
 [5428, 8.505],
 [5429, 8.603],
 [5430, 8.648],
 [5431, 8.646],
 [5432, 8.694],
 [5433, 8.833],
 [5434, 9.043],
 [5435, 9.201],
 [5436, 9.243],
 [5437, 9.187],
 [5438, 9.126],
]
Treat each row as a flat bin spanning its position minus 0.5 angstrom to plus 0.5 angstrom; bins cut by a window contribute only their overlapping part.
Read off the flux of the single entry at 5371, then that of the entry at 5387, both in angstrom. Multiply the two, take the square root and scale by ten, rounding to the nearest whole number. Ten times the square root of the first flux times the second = 84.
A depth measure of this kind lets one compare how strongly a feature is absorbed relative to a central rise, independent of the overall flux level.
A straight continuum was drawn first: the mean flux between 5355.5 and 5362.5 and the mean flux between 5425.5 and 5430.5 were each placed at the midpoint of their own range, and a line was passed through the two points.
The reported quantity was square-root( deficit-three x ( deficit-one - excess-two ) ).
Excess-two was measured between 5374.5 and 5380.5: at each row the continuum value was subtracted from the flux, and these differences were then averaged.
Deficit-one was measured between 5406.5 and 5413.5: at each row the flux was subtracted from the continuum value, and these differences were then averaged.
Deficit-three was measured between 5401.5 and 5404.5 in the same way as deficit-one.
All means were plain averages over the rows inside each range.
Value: 1.02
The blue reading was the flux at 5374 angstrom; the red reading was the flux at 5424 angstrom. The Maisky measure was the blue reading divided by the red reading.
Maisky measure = 1.04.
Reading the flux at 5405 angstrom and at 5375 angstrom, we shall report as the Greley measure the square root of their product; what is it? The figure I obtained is 7.9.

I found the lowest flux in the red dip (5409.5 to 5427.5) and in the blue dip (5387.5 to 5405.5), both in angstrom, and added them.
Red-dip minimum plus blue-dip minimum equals 14.8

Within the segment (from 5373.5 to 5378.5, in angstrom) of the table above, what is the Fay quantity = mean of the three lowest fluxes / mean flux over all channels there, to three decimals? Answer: 0.973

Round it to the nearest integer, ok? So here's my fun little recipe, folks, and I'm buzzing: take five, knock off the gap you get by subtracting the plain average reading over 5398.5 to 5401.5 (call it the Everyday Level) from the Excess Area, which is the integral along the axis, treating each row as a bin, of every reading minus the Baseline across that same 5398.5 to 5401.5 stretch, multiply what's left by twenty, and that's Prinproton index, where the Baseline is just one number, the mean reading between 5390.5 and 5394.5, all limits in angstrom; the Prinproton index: 264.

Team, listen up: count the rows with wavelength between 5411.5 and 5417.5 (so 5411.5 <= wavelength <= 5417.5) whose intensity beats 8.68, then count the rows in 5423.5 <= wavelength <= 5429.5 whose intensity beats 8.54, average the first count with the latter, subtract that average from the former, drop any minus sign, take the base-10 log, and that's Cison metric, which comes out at 0.18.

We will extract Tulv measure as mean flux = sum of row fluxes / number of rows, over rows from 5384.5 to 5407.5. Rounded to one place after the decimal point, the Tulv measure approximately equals 7.7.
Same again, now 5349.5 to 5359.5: 9.2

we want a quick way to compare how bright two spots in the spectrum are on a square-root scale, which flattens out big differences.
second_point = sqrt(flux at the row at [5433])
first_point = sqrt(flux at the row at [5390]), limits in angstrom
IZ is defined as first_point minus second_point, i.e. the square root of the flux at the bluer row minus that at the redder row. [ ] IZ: -0.11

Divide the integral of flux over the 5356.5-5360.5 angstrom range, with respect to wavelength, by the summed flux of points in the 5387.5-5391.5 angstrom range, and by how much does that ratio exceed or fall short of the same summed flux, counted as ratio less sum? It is -32.3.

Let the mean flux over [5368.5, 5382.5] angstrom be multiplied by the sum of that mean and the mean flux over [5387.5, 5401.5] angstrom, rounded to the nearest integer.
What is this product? 139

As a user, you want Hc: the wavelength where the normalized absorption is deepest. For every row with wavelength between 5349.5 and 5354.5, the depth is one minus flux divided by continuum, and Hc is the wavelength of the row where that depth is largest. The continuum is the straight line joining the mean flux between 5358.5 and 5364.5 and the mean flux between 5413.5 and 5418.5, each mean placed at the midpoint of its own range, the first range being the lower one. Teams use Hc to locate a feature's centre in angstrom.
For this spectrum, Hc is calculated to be 5350 angstrom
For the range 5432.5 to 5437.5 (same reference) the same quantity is 5433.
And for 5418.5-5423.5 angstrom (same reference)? 5423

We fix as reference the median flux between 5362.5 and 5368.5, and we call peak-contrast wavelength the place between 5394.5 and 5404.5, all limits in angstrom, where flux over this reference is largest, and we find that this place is 5400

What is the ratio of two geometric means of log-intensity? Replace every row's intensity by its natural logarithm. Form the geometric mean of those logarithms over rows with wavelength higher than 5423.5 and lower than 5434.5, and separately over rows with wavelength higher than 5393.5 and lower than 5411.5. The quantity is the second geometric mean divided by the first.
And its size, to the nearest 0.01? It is 0.94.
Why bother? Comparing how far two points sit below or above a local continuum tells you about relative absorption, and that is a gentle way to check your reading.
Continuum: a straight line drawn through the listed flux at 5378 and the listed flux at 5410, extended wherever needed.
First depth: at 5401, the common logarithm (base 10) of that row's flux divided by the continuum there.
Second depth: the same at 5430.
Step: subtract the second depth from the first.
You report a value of -0.13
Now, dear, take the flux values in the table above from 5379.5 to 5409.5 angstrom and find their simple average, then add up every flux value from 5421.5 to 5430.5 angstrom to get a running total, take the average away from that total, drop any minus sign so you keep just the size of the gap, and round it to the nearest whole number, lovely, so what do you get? 67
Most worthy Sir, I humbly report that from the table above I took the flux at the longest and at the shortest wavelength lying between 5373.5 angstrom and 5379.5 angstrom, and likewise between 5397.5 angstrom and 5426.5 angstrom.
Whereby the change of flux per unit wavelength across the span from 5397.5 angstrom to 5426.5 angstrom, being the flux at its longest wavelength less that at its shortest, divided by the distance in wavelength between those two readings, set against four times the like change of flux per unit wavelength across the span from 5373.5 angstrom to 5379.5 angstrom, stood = 0.0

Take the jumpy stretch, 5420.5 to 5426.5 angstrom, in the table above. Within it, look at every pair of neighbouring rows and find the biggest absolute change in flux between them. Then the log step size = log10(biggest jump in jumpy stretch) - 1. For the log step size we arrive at -1.86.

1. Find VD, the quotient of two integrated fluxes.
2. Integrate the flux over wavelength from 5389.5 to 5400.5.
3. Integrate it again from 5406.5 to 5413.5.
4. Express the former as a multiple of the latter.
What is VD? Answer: 1.47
